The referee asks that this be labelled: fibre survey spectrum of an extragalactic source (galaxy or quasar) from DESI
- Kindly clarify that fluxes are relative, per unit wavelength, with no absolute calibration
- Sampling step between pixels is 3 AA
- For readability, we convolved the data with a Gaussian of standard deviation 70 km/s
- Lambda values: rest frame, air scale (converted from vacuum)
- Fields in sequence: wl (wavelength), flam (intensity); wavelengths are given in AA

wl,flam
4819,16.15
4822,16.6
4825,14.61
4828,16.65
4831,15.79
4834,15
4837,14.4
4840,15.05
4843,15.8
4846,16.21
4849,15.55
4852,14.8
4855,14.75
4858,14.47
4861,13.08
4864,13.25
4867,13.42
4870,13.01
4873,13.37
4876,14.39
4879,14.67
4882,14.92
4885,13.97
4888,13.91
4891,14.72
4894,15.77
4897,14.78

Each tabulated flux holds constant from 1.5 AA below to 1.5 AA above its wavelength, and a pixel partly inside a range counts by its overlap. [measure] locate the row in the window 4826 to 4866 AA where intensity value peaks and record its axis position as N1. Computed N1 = 4828 AA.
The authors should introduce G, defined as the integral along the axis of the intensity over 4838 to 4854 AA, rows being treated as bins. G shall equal 247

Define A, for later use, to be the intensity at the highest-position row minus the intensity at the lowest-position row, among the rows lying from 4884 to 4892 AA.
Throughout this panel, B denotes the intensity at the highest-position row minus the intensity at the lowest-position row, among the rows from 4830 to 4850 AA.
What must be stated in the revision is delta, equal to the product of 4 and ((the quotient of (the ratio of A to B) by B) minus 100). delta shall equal -348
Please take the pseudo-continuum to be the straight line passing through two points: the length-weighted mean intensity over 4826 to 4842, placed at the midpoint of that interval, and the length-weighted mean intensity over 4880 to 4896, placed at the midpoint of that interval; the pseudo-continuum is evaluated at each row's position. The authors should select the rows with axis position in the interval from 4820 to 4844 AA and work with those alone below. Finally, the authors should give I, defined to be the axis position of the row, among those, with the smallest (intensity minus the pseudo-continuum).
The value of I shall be 4837 AA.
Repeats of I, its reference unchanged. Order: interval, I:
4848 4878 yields 4861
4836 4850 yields 4837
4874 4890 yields 4888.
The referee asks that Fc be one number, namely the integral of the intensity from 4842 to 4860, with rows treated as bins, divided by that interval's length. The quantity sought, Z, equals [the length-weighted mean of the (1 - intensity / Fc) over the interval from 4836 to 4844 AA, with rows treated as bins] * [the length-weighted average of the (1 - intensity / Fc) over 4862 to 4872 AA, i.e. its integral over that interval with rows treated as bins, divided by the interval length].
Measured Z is 0.0009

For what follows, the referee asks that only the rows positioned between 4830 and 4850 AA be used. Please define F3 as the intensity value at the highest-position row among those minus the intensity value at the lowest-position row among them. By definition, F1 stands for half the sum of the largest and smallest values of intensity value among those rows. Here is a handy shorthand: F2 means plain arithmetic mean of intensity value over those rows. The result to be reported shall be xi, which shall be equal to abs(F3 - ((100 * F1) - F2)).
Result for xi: 1515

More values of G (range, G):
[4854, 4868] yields 193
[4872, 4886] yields 200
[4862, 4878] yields 216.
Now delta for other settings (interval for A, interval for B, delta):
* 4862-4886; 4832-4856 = -354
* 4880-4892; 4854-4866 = -400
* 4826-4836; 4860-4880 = -403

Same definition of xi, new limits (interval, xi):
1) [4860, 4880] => 1369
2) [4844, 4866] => 1453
